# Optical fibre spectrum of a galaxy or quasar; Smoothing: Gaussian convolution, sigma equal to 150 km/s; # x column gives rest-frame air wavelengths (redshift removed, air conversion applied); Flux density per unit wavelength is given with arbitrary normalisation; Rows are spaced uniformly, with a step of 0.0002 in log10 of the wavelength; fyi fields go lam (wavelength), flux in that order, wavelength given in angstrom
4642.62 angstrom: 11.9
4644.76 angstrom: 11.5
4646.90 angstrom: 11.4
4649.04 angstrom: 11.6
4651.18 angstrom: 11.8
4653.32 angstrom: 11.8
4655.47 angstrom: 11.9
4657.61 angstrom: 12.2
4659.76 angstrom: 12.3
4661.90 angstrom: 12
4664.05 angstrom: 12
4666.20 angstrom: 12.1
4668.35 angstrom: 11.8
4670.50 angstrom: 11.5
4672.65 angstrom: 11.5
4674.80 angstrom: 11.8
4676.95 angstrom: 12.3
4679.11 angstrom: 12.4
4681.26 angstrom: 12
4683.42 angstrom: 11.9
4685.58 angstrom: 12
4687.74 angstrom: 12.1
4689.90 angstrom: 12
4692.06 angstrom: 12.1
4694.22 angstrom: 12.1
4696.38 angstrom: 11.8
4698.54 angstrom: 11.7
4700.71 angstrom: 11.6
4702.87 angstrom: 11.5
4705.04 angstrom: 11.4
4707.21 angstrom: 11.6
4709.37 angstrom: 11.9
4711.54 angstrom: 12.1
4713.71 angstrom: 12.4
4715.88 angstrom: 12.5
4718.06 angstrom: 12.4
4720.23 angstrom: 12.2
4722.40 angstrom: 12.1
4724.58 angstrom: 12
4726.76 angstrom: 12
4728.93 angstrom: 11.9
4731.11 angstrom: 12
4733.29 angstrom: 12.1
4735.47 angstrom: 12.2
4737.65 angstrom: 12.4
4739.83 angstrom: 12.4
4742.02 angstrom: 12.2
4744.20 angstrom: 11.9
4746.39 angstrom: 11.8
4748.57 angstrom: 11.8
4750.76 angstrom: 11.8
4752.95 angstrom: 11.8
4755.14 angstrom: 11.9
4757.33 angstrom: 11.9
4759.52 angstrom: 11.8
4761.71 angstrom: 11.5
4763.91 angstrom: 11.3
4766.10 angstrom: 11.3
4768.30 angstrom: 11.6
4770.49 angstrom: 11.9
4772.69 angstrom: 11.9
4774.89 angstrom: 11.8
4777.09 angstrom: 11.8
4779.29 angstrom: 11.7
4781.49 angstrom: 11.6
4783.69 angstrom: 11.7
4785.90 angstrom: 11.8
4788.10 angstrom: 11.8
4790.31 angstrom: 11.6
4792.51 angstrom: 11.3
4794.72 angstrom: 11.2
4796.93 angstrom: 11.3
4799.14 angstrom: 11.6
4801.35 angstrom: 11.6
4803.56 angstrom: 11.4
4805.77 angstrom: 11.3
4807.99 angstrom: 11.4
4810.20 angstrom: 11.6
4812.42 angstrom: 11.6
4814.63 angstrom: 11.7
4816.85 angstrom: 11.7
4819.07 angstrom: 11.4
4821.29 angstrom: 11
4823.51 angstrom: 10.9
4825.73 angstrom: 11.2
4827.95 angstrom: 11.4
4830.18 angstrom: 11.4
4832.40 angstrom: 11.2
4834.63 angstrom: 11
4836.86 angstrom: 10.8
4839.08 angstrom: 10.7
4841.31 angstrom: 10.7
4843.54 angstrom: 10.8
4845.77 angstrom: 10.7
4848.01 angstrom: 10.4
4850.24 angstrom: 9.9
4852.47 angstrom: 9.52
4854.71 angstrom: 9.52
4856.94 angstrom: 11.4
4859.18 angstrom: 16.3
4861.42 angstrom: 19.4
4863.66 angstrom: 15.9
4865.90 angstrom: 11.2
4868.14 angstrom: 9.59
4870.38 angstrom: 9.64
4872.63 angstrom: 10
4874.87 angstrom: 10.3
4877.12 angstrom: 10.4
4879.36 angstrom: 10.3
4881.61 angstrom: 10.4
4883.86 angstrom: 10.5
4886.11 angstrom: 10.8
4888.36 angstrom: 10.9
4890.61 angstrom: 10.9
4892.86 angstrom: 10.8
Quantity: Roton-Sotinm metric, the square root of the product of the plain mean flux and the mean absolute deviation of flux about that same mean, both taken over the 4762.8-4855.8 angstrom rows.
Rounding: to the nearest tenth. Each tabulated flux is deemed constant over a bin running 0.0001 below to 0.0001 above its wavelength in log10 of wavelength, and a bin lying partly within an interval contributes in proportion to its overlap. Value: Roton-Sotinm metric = 2.2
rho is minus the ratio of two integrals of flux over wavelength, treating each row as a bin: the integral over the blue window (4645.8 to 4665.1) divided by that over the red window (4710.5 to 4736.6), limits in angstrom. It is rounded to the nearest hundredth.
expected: -0.72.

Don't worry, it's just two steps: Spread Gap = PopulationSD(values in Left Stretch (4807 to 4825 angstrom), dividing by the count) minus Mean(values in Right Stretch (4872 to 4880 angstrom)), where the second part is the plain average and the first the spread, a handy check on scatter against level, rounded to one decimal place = -10.0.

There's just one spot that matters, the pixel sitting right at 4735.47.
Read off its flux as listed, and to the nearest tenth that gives 12.2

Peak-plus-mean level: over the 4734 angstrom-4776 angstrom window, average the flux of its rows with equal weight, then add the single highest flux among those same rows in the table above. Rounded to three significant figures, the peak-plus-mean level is 24.3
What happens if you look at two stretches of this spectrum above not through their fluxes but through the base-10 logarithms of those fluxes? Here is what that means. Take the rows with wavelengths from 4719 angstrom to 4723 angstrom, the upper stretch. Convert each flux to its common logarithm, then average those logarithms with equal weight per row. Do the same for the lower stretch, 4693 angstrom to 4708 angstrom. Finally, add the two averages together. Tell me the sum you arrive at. 2.15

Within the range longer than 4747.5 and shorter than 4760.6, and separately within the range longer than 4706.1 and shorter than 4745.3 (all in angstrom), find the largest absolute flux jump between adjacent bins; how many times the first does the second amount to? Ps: 3.0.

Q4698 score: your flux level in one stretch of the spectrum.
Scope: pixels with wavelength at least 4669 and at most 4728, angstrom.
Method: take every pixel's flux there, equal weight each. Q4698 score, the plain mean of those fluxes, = 12.0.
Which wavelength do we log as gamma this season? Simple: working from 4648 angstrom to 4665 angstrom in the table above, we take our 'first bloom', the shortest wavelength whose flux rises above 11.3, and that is 4649.04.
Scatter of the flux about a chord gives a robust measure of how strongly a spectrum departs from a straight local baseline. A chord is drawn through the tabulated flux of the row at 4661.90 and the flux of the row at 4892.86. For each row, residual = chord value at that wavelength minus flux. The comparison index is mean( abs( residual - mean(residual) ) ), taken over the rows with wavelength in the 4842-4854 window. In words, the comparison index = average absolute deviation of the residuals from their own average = 0.43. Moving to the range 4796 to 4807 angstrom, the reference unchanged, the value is 0.12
